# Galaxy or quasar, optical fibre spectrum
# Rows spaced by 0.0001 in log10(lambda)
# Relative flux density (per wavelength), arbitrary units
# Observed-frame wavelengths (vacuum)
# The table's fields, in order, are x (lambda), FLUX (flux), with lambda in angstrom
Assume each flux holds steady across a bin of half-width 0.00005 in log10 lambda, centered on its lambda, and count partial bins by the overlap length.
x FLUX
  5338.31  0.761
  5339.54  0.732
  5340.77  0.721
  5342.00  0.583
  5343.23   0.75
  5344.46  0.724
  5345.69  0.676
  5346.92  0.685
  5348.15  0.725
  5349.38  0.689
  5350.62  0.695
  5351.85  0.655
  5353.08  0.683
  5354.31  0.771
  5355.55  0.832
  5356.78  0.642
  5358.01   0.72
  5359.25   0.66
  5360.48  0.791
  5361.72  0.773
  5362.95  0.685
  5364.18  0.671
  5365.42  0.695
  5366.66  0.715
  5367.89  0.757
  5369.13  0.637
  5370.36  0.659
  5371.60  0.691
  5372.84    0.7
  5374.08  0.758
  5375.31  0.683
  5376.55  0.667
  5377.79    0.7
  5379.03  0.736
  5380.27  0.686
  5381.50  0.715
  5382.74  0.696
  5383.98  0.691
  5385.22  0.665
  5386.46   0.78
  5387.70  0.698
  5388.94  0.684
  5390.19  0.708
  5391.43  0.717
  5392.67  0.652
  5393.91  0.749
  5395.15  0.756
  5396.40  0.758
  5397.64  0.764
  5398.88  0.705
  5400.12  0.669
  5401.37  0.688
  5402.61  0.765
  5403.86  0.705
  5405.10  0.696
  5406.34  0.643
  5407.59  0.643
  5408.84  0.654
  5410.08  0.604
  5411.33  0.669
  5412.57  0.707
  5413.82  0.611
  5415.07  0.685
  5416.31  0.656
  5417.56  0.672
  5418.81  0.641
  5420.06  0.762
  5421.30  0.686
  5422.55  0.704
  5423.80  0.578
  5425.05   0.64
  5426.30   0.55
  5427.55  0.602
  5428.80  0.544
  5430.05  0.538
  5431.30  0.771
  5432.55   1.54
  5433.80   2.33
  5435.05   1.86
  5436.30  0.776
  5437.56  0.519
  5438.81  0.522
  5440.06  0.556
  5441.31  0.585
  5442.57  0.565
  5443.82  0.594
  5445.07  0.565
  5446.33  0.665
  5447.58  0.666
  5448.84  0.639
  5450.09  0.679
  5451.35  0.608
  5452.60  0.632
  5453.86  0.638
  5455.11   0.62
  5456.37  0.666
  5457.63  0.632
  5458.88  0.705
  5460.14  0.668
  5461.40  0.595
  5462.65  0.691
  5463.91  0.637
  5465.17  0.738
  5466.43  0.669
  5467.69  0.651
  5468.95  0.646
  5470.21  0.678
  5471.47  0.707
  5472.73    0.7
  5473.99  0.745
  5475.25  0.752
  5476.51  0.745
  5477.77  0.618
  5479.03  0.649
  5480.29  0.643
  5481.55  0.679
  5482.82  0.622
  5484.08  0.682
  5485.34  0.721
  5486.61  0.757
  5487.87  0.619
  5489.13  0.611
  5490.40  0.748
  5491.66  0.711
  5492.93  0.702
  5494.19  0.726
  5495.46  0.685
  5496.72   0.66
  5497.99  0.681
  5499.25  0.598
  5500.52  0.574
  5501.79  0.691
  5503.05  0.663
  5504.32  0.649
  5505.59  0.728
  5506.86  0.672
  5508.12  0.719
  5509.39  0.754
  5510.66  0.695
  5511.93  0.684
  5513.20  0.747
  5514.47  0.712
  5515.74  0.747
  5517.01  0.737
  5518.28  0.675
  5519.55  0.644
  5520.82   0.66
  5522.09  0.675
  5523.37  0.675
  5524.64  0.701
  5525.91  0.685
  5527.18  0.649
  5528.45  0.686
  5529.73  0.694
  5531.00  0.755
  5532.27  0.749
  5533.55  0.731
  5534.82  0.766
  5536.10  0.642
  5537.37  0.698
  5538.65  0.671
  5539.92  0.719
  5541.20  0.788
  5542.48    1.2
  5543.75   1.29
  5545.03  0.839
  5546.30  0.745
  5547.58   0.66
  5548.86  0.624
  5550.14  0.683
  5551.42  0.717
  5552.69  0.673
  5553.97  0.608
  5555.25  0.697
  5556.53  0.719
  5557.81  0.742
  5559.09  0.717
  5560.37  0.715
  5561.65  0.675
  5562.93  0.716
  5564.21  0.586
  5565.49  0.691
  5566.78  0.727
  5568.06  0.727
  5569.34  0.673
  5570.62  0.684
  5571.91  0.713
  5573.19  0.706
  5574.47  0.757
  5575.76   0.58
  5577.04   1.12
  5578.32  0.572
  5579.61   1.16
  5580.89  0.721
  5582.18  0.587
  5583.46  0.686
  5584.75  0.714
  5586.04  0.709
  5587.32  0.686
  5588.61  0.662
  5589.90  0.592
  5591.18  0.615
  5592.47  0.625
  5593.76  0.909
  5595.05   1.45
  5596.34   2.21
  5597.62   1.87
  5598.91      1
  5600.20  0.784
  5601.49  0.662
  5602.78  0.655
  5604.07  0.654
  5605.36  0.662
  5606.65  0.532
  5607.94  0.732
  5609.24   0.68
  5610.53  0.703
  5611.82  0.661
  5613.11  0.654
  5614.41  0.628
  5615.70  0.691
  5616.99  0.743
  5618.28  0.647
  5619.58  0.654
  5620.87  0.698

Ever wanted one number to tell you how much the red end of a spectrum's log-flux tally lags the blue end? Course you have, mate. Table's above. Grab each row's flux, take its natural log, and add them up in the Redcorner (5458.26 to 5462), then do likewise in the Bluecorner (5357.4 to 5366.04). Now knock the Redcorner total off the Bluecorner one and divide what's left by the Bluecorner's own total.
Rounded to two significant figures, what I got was 0.46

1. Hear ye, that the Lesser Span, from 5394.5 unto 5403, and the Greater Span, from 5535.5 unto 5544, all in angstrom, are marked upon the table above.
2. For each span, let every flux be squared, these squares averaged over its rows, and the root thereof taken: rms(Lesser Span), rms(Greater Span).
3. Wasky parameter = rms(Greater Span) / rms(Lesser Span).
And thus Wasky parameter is 1.22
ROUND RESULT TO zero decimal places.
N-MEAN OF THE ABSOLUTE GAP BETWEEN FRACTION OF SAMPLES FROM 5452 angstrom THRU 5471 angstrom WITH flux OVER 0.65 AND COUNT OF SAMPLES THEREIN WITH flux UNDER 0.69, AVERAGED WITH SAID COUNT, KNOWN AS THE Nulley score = 12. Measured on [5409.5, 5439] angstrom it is 16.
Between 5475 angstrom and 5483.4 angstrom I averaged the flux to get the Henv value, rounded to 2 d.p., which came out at 0.67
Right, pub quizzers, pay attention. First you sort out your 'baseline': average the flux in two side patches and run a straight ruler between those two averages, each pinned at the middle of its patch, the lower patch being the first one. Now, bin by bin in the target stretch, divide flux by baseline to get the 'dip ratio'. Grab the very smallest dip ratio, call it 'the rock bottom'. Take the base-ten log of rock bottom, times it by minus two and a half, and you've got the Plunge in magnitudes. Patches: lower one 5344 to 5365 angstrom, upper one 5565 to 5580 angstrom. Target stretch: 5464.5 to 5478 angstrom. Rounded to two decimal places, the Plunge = 0.19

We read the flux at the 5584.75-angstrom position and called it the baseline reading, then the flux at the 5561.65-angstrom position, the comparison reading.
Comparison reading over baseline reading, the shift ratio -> 0.95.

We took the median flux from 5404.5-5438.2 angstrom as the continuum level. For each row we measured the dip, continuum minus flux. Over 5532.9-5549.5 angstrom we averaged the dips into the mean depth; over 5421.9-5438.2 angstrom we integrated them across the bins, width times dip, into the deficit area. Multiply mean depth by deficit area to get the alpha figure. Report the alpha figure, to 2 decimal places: 0.61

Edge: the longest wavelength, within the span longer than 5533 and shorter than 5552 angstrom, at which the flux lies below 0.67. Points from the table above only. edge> 5548.86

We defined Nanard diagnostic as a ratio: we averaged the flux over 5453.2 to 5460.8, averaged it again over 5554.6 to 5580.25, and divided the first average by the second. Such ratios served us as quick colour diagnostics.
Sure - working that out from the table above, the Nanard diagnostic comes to 0.89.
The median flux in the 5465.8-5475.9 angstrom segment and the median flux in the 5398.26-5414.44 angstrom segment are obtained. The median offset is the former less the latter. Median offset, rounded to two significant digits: 0.020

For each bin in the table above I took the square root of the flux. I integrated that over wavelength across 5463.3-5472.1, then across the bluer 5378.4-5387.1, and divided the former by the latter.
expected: 0.99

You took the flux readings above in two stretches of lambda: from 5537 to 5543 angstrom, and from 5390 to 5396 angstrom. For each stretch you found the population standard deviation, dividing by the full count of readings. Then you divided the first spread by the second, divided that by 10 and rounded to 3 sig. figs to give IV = 0.530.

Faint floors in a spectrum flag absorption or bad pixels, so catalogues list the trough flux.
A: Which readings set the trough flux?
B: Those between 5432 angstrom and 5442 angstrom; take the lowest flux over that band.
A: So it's 0.519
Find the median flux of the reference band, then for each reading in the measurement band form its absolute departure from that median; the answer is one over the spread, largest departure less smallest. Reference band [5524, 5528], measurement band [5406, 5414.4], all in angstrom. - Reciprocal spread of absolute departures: 15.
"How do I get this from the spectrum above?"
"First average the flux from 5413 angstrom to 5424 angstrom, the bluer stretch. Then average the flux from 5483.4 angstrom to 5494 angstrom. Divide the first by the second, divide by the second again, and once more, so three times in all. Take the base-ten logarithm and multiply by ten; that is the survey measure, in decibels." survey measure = 3.0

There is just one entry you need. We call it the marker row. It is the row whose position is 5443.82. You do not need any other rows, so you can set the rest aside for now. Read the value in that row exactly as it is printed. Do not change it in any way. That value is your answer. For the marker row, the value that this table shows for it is 0.594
